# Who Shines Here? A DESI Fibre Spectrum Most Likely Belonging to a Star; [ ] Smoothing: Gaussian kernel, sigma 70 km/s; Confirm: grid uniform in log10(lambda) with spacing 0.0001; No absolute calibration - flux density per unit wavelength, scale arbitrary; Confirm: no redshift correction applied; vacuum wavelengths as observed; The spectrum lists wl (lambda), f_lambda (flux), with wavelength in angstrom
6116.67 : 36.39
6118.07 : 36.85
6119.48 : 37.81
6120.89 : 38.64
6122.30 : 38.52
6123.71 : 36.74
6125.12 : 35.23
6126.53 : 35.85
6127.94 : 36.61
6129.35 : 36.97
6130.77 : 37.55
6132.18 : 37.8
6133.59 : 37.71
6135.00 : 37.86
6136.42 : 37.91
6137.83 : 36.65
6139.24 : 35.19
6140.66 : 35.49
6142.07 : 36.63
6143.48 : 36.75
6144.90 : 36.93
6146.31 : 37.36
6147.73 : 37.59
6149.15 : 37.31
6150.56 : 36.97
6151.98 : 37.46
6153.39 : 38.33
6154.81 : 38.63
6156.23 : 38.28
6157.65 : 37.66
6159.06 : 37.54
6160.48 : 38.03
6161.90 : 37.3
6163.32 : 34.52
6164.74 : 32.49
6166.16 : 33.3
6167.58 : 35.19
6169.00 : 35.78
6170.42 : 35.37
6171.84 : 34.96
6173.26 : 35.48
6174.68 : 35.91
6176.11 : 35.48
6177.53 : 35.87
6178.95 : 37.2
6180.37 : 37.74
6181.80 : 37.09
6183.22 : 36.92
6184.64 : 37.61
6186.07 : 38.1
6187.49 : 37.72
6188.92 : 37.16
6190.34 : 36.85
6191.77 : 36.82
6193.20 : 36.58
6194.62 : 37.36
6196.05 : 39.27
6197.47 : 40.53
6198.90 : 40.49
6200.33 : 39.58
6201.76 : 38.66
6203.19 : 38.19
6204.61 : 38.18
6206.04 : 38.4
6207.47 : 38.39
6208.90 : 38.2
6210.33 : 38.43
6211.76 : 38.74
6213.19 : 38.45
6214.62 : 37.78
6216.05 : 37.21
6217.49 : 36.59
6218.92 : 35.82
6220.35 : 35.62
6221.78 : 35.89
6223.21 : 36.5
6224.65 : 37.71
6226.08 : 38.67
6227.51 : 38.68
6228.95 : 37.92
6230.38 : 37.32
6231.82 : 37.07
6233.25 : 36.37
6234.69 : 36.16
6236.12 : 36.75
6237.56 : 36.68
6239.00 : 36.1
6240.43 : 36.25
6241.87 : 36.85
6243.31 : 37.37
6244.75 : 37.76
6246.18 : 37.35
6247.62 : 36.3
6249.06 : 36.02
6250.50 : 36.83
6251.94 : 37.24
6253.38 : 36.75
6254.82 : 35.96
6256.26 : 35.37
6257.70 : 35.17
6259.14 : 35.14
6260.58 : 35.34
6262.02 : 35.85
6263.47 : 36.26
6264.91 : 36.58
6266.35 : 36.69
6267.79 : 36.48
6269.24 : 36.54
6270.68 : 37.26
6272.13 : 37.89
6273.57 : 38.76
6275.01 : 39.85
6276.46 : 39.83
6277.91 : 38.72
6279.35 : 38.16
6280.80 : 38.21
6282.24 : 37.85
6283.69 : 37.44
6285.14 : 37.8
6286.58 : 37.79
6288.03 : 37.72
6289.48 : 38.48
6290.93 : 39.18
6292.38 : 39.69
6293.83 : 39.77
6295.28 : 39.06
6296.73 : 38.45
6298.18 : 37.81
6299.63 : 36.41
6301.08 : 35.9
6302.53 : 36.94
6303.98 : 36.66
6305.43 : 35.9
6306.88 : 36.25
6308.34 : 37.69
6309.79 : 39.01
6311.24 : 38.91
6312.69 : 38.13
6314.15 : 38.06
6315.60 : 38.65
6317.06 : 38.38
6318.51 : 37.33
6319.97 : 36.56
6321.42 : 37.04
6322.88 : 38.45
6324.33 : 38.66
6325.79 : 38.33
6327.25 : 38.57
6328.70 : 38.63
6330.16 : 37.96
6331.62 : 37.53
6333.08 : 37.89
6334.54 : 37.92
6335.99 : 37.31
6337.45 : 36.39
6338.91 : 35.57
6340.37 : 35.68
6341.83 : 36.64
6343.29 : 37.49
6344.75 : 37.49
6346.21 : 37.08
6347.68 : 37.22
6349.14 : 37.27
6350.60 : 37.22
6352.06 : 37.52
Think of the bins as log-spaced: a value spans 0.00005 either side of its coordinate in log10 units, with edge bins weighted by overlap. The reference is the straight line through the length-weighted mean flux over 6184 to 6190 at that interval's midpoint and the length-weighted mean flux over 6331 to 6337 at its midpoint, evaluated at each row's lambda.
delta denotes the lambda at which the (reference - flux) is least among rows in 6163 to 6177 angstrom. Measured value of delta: 6174.68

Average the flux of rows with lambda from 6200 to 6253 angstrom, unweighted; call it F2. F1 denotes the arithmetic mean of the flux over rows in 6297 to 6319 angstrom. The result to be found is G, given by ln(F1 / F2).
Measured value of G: 0.00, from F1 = 37.5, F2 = 37.4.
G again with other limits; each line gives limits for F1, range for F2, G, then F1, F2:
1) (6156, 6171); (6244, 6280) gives -0.03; 36.0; 37.0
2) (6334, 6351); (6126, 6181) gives 0.01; 36.9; 36.6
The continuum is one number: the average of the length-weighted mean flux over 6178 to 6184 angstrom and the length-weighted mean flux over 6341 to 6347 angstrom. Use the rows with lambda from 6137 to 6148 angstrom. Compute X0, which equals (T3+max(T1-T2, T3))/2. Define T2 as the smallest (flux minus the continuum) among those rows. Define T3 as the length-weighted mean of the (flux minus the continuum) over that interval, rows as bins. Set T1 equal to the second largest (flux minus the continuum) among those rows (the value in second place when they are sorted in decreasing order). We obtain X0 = 0.8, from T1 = 0.2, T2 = -2.0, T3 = -0.6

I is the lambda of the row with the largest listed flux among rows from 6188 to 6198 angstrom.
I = 6197.47 angstrom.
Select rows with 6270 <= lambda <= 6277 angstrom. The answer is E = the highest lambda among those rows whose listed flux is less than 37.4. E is 6270.68 angstrom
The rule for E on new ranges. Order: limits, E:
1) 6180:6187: 6183.22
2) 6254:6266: 6264.91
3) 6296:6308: 6306.88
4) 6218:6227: 6223.21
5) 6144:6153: 6150.56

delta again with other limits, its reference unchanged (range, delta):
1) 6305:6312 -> 6309.79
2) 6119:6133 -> 6120.89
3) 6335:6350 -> 6343.29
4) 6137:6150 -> 6147.73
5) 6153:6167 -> 6154.81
